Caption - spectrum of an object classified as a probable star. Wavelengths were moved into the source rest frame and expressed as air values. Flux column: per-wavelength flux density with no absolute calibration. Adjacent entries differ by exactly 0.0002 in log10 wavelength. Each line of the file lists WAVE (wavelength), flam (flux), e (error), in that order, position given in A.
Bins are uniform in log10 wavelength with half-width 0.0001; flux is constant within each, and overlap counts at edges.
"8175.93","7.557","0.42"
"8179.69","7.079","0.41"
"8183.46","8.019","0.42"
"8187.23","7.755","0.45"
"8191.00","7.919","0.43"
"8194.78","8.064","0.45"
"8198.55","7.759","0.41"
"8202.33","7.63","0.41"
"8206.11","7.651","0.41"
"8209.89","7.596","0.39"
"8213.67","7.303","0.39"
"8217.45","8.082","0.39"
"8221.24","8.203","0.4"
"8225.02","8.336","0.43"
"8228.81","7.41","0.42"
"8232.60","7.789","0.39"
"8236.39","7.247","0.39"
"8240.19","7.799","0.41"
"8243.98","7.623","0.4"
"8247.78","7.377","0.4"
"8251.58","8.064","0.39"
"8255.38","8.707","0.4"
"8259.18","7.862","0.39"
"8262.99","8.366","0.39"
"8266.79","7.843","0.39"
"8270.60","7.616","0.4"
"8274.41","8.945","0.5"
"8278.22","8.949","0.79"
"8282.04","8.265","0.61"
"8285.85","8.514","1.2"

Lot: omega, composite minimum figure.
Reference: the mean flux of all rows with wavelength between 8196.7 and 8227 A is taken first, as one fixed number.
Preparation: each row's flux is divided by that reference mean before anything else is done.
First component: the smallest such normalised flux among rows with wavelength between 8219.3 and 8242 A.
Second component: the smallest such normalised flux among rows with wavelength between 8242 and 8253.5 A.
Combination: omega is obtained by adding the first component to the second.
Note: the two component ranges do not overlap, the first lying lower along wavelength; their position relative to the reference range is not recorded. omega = 1.87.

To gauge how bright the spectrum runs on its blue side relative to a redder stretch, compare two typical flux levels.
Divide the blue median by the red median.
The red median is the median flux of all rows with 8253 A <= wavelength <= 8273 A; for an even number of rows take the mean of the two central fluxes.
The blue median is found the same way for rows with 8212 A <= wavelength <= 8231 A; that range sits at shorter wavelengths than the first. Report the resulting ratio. 1.03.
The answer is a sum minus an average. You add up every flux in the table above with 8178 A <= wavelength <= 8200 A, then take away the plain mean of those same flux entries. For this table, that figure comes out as 38.8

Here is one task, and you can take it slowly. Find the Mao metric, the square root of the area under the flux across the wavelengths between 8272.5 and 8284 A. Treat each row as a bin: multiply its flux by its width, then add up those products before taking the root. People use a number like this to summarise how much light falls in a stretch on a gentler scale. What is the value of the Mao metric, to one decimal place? 10.0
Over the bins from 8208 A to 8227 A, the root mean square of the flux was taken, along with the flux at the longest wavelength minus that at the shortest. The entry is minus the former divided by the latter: -11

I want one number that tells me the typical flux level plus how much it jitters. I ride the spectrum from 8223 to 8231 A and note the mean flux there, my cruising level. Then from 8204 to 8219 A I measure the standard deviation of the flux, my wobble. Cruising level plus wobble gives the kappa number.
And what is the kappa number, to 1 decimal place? 8.2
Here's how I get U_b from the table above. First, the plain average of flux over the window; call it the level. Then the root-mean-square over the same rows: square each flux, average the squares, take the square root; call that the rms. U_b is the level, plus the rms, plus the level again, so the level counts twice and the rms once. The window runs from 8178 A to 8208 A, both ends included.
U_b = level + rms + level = 23.2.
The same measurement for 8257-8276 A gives 24.4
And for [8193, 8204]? 23.5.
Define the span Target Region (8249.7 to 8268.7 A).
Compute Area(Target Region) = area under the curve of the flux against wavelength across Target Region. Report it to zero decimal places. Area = 155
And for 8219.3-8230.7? 91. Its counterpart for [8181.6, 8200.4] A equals 149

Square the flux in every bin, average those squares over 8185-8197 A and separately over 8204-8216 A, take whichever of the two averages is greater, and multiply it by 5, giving 313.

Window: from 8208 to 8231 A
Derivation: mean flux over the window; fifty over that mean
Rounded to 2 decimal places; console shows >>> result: 6.39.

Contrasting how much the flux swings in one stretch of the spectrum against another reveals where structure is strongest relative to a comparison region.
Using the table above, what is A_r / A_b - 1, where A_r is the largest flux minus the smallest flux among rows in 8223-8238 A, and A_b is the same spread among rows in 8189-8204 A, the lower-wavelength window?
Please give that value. 1.5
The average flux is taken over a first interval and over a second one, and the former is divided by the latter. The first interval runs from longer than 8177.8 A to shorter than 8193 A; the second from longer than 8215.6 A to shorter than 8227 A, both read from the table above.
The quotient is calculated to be 0.94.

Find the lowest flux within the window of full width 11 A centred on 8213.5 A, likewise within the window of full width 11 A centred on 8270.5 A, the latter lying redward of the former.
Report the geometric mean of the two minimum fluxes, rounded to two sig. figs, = 7.5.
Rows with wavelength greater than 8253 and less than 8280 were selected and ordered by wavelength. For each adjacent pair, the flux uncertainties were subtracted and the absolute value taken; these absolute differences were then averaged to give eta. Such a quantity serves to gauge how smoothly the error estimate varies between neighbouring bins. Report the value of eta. 0.068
